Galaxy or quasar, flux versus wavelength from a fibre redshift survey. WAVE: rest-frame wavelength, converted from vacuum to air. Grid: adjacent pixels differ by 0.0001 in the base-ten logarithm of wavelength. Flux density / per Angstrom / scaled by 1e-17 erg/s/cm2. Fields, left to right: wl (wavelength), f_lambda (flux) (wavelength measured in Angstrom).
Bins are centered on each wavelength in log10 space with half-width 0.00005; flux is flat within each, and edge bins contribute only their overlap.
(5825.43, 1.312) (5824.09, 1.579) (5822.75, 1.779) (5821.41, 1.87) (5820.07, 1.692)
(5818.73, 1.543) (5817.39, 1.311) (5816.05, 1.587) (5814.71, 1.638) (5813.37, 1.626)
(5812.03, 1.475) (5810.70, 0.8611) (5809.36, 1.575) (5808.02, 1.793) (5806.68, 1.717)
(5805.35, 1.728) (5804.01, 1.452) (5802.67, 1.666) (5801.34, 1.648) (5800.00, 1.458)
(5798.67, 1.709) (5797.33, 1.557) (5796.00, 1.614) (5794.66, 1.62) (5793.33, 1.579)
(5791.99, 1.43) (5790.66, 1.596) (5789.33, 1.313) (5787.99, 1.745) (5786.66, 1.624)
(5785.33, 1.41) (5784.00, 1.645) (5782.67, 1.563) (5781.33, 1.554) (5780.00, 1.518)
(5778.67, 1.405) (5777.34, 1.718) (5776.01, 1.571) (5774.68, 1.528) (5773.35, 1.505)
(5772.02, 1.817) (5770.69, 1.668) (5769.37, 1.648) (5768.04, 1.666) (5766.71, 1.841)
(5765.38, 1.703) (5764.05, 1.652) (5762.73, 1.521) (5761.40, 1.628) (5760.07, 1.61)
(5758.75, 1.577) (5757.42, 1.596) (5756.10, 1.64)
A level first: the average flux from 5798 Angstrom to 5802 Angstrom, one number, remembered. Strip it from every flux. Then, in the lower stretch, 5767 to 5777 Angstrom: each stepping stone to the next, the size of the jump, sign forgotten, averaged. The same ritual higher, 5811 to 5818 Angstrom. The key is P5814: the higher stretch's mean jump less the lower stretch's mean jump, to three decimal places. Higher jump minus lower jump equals 0.028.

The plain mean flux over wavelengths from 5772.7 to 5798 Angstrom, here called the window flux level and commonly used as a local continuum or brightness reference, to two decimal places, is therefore 1.55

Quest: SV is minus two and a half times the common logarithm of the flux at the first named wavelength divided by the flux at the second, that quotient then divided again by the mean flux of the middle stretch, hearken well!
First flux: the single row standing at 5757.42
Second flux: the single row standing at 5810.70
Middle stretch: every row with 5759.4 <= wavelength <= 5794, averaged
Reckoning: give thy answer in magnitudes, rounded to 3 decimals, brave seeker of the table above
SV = -0.163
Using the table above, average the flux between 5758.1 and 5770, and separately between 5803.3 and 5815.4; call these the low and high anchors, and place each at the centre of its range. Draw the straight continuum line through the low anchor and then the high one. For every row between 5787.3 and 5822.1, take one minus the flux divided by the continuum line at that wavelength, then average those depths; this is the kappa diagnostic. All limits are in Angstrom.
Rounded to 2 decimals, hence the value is -0.01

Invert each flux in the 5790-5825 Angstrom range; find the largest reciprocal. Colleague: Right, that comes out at 1.16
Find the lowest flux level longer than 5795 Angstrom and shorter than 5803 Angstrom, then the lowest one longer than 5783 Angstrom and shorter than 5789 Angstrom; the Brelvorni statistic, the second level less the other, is 0.0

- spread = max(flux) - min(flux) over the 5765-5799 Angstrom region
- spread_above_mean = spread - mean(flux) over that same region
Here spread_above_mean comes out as -1.07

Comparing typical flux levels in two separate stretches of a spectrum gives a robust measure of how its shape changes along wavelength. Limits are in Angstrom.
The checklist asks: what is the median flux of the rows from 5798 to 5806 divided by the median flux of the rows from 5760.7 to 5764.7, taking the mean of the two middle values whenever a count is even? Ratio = 1.02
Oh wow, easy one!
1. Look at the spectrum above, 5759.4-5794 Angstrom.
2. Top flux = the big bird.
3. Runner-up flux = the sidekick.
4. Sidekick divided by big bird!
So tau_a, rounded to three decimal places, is 0.987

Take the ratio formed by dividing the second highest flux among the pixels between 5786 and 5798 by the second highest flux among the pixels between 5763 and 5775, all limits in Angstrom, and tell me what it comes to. 0.89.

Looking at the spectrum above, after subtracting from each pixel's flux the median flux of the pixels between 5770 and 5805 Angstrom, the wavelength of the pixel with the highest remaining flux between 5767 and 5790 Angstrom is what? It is 5772.02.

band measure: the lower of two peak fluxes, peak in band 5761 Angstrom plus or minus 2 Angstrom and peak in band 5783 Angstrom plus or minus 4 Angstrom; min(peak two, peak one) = 1.63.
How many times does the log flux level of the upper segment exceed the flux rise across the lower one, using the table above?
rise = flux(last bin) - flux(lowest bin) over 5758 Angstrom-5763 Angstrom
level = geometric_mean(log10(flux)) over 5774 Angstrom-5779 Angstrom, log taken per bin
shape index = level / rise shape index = -3.4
